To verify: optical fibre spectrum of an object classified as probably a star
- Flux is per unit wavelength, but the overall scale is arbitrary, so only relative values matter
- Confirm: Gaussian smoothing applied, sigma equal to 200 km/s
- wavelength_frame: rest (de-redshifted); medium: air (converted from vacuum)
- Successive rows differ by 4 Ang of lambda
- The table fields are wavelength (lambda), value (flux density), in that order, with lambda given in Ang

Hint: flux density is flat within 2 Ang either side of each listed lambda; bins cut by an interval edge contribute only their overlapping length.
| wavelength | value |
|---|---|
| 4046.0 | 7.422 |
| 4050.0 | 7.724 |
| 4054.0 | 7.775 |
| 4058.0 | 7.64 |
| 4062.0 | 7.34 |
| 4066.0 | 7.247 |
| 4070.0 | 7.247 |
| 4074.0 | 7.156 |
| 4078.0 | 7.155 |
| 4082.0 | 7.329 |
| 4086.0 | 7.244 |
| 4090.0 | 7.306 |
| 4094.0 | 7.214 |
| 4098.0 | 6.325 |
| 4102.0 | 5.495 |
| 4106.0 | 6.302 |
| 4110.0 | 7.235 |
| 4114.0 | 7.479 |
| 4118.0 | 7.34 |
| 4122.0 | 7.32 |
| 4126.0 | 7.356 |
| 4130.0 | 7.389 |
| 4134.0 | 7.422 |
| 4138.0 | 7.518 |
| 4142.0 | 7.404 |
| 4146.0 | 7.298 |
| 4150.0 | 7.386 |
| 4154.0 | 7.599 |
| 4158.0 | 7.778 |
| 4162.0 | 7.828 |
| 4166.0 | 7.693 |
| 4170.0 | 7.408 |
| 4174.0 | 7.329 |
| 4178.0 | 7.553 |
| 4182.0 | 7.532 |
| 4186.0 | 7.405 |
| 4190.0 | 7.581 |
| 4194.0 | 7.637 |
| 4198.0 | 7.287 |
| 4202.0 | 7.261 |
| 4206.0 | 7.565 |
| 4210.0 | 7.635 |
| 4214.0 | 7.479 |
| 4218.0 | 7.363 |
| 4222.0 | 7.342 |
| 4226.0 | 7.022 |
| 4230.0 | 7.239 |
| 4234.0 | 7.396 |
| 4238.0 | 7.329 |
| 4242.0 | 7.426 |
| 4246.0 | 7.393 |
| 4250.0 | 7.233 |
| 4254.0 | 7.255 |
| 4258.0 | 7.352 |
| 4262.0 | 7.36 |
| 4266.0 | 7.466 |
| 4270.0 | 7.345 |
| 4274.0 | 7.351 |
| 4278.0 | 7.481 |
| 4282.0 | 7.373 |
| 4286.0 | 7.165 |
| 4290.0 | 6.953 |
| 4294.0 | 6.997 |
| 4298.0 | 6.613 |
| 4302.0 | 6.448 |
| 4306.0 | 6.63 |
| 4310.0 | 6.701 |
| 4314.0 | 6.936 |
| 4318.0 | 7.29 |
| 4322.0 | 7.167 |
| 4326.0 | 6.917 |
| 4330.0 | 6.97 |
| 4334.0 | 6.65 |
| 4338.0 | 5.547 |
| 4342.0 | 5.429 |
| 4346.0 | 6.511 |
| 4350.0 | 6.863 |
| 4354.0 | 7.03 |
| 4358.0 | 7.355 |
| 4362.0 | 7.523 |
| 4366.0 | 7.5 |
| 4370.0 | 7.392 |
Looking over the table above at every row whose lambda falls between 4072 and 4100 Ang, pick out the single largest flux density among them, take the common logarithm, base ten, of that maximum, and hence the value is 0.865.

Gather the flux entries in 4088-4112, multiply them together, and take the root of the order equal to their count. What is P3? 6.6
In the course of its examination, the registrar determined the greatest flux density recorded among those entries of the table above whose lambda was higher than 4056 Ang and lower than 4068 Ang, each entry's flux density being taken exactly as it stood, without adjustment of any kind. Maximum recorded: 7.64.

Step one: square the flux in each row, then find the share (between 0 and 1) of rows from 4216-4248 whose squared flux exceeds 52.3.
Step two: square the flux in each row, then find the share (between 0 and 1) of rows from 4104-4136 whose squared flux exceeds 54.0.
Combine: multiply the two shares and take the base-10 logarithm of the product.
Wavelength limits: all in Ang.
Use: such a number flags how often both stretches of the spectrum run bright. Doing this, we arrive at -0.4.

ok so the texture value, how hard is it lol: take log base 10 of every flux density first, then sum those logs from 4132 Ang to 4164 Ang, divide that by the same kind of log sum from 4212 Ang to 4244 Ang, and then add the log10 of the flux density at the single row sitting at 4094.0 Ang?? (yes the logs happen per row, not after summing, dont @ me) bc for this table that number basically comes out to 1.87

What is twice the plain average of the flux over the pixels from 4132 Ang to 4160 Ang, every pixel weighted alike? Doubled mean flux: 15.0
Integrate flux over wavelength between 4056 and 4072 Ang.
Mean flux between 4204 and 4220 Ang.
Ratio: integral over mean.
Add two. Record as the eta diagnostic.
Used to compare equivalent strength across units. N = 17.7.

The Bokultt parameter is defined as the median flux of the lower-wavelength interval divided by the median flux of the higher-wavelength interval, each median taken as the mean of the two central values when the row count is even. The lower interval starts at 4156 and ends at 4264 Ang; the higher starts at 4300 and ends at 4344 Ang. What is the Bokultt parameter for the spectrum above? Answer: 1.10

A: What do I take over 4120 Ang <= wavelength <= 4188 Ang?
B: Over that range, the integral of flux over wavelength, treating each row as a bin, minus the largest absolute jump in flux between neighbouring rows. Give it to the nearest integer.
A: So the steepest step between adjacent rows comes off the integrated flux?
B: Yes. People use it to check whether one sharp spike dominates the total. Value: 509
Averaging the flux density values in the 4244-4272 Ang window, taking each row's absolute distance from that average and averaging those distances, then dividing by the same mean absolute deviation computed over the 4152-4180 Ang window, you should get 0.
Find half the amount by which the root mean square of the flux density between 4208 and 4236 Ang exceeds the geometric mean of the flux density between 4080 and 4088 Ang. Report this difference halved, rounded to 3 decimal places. 0.035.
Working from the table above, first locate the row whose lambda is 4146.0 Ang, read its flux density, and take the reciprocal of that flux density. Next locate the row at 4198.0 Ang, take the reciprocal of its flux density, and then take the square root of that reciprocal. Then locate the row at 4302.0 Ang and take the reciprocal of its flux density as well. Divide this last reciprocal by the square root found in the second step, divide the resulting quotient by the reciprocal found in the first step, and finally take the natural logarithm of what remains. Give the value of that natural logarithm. 1.12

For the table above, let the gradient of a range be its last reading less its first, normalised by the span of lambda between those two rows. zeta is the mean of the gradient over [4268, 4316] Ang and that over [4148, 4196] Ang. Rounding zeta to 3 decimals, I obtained -0.002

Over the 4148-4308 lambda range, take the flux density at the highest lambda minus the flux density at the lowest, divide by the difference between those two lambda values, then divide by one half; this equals -0.010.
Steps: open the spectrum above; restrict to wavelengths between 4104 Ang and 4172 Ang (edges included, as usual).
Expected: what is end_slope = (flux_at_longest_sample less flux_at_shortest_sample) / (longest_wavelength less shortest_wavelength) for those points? 0.017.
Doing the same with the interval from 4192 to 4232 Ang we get -0.011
